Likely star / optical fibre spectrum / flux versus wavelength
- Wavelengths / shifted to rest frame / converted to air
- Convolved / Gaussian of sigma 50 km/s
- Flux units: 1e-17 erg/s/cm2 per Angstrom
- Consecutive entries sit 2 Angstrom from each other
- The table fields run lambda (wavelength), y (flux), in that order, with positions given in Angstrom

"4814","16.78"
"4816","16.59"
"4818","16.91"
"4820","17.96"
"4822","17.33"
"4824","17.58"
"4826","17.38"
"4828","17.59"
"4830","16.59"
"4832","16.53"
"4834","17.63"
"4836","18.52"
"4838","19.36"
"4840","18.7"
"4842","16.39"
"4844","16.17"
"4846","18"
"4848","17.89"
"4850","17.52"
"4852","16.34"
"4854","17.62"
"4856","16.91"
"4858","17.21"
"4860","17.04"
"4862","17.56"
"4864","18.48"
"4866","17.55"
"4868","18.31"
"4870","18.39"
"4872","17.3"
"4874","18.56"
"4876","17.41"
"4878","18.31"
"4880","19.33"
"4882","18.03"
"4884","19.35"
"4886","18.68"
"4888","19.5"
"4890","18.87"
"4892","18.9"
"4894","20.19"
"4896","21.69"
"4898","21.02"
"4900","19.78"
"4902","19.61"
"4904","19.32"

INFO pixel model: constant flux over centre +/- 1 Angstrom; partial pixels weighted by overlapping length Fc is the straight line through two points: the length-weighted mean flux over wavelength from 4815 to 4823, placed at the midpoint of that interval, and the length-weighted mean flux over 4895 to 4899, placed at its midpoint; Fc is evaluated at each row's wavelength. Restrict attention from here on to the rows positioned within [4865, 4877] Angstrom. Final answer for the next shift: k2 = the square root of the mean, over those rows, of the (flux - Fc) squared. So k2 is 2.1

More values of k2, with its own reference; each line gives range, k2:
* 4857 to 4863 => 2.1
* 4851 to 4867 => 2.0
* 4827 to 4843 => 1.1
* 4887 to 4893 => 1.9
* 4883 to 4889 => 1.6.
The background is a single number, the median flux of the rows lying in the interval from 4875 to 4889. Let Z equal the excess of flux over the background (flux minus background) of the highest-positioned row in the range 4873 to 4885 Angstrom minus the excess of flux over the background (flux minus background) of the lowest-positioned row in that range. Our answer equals 0.8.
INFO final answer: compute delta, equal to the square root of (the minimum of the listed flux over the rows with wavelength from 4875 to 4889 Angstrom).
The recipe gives 4.17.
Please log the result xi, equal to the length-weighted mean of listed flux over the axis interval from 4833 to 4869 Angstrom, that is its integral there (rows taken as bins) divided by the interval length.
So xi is 17.62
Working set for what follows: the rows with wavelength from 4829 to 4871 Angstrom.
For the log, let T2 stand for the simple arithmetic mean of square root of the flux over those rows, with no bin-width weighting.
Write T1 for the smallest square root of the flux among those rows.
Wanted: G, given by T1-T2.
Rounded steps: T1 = 4.02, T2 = 4.19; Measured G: -0.168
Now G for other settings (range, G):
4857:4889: -0.136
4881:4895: -0.121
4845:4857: -0.126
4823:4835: -0.083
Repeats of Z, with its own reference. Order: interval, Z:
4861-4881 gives 1.8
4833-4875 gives 0.9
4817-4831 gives -0.3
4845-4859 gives -0.8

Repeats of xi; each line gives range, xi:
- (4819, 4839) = 17.65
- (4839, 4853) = 17.29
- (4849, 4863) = 17.17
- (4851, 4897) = 18.33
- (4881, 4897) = 19.40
